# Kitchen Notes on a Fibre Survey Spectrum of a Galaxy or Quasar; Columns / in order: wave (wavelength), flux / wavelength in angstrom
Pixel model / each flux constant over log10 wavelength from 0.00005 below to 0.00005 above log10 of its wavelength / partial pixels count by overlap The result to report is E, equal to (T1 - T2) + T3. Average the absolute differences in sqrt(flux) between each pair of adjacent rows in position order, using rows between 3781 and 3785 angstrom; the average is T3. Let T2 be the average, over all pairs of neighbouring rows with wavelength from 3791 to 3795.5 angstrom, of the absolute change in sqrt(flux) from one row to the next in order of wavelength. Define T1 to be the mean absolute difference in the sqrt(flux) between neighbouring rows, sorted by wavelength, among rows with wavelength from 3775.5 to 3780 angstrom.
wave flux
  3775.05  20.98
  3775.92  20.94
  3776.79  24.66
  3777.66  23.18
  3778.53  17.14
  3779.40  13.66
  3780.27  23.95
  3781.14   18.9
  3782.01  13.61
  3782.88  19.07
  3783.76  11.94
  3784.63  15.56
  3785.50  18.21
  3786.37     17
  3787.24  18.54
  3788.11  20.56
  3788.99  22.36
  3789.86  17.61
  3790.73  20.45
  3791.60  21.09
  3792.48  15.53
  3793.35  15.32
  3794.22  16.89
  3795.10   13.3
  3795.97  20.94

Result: 0.76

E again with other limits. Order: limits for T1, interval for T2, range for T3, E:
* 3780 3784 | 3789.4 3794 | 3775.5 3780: 0.84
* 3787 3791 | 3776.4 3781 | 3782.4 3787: 0.17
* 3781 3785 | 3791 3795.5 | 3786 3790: 0.63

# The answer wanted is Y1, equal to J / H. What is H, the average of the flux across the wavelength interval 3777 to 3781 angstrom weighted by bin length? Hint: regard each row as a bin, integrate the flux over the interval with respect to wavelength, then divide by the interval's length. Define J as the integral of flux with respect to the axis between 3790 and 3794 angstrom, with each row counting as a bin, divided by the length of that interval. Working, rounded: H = 19.7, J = 18.0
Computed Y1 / 0.91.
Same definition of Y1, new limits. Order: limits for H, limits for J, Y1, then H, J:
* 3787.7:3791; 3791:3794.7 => 0.86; 20.2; 17.3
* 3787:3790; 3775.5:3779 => 1.07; 20.0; 21.4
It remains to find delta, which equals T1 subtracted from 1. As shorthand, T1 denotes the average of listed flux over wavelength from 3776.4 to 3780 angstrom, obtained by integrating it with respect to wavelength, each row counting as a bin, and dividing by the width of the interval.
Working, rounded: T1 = 20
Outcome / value -19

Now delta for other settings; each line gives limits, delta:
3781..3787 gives -15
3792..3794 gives -15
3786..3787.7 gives -17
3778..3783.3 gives -17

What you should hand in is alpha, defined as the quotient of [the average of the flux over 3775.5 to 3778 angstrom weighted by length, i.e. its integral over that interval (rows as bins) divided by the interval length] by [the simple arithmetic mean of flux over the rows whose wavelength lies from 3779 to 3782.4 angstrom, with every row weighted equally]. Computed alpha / 1.3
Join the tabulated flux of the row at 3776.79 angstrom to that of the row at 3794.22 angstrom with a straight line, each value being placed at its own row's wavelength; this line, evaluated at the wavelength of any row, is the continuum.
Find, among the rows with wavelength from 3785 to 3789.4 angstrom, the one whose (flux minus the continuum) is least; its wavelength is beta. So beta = 3786.37 angstrom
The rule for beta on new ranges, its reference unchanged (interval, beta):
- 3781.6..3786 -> 3783.76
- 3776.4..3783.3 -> 3779.40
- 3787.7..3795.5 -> 3795.10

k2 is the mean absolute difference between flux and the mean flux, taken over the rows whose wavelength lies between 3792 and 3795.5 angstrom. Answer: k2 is 1.0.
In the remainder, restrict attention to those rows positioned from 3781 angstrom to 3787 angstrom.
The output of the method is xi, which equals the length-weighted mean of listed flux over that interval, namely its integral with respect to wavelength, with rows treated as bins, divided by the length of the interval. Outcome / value 16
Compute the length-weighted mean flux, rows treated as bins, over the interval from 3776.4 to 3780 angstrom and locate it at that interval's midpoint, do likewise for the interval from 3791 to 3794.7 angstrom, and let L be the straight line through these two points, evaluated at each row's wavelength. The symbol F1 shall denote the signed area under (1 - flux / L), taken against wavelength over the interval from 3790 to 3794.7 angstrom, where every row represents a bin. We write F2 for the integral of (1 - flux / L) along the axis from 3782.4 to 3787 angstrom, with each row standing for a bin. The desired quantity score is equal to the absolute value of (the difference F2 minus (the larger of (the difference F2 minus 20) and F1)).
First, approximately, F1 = -0.1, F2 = 0.55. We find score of 0.7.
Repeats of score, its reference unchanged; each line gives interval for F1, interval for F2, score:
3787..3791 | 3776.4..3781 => 0.3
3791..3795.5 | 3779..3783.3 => 0.1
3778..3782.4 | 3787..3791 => 0.9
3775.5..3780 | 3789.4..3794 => 0.1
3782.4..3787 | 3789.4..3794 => 0.7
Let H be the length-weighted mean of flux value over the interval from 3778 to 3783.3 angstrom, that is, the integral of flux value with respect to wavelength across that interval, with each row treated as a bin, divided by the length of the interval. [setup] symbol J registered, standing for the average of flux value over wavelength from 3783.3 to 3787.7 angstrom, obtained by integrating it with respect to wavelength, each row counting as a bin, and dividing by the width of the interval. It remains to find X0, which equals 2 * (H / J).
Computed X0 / 2.2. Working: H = 17.8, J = 16.3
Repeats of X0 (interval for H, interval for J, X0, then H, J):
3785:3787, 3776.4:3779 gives 1.6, 17.7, 21.5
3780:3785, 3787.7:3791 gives 1.7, 16.9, 20.2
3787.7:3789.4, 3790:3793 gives 2.3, 21.4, 18.8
